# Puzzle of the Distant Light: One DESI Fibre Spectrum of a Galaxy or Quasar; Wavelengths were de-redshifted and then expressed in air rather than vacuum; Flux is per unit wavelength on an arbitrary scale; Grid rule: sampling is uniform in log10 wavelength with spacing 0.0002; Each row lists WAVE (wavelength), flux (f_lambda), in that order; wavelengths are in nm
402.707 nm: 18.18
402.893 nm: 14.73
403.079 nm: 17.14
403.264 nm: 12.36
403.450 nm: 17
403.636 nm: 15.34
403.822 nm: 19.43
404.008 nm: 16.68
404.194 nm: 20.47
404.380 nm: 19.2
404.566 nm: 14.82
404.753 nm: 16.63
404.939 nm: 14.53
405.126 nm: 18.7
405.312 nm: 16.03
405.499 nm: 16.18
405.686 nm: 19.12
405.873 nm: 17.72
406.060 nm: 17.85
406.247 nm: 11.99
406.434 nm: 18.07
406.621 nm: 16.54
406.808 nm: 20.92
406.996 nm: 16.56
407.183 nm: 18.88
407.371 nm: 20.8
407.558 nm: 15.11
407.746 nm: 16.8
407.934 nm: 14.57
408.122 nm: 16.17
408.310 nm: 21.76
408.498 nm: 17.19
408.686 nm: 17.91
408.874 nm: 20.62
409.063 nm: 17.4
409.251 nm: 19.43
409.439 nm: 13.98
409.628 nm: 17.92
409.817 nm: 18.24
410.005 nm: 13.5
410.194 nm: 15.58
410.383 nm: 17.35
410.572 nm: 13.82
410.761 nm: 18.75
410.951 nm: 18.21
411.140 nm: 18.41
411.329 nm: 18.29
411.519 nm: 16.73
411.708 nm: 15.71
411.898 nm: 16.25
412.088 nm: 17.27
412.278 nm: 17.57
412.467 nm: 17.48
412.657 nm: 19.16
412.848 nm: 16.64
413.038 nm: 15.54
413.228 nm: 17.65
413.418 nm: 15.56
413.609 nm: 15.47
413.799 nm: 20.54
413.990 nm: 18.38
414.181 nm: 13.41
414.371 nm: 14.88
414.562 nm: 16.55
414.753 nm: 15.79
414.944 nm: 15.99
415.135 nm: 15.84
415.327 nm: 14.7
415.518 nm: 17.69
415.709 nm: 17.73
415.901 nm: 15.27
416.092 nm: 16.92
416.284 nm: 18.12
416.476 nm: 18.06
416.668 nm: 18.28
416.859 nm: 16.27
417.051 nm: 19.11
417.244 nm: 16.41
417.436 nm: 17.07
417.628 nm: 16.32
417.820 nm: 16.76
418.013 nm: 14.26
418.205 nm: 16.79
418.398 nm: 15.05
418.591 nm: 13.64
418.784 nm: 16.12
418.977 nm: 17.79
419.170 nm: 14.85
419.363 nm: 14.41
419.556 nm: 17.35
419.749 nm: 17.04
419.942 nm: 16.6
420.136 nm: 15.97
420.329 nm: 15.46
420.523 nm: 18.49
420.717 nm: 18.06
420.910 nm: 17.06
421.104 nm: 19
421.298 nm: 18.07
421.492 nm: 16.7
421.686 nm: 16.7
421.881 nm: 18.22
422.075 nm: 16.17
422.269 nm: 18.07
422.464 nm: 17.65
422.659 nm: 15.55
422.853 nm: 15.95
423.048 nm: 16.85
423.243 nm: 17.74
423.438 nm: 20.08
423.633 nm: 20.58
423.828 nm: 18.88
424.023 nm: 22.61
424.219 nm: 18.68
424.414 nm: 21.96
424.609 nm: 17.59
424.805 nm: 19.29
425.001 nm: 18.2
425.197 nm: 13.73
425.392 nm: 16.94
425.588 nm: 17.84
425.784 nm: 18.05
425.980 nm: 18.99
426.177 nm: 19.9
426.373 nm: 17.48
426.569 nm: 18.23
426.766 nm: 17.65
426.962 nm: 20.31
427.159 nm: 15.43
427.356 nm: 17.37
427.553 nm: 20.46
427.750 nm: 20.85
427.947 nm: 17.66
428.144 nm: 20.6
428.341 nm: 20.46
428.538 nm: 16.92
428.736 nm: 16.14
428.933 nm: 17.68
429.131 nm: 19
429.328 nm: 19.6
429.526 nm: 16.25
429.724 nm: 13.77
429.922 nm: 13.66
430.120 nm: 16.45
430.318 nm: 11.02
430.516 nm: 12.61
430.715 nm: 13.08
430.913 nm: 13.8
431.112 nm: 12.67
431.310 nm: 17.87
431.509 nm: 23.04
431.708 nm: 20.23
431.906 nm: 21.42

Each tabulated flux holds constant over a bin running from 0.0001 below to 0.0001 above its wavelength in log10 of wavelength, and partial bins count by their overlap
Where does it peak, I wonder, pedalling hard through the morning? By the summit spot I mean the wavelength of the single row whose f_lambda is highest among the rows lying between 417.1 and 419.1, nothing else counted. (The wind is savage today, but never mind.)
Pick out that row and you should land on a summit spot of 418.977 nm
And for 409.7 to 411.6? 410.761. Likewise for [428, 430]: 428.144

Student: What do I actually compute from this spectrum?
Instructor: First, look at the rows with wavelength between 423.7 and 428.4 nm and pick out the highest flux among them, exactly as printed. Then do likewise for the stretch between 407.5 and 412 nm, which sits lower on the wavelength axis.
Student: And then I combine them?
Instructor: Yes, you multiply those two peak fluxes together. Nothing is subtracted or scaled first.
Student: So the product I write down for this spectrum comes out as 492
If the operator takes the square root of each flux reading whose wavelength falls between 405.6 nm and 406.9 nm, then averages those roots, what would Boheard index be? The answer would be 4.17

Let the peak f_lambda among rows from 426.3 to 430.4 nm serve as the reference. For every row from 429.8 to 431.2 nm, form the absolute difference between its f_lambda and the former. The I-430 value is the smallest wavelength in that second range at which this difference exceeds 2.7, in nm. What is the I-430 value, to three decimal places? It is 429.922 nm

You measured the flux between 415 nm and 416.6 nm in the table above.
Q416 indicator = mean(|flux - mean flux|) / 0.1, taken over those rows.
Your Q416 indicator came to 11.4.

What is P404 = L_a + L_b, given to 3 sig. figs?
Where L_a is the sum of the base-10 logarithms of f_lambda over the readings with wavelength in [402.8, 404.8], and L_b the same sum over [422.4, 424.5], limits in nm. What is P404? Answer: 27.4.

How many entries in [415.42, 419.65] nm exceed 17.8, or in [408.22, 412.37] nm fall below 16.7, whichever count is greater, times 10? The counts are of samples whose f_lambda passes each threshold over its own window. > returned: 60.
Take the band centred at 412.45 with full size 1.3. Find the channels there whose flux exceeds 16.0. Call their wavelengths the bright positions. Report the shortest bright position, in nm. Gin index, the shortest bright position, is 411.898 nm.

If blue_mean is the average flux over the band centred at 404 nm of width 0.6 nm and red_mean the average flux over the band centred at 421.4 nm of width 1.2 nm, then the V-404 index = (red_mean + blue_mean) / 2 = 18.2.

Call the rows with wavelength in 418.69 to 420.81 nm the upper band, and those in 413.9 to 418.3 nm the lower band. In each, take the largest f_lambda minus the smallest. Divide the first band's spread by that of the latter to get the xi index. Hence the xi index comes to 0.72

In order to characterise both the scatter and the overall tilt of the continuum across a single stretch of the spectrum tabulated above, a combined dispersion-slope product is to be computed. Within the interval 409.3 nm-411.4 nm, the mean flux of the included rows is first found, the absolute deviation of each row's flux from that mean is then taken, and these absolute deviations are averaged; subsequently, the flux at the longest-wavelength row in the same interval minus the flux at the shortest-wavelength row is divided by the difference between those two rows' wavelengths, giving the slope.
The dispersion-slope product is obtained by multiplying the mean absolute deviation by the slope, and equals 4.2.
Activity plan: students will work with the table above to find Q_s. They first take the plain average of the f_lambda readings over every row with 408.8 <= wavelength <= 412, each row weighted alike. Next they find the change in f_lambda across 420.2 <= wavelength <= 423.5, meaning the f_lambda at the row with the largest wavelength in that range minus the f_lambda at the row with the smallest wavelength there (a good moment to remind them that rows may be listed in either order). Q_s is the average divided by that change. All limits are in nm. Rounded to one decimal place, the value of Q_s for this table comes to 3.7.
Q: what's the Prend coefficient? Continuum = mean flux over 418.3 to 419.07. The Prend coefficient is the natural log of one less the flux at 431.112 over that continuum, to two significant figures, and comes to -1.7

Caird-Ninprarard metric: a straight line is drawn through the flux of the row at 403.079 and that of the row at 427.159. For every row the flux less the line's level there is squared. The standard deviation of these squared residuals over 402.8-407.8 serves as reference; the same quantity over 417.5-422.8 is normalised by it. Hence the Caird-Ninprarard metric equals 0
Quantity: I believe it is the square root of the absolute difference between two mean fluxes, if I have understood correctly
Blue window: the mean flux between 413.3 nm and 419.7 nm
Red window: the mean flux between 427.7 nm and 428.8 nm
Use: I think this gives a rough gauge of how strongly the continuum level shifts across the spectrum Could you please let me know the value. 1.5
